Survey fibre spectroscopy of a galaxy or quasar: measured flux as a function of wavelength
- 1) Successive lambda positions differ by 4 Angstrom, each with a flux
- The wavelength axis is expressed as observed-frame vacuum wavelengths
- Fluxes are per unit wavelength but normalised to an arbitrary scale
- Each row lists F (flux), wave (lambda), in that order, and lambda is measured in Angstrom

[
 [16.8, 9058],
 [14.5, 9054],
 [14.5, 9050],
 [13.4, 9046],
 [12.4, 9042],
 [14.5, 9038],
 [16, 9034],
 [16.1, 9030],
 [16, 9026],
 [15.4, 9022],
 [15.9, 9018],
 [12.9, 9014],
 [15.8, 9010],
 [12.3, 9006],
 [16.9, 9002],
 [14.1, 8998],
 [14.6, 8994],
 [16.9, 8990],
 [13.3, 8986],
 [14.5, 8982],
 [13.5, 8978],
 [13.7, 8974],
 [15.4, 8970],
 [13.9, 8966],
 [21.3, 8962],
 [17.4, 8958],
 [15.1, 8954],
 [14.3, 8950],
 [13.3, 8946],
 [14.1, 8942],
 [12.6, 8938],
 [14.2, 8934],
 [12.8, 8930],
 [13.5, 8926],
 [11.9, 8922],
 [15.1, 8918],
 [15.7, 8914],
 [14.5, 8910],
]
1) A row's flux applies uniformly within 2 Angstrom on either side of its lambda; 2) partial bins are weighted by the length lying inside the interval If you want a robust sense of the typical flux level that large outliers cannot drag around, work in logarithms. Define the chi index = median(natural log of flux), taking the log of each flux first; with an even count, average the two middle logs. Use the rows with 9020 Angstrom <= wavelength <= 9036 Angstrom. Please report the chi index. 2.77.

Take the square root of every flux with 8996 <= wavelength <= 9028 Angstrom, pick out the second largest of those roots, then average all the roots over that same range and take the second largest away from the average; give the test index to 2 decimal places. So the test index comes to -0.14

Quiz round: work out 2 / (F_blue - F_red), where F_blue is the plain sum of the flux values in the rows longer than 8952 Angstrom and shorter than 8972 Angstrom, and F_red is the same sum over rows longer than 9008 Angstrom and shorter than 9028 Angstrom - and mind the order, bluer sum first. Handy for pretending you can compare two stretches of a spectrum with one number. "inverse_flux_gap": 0.3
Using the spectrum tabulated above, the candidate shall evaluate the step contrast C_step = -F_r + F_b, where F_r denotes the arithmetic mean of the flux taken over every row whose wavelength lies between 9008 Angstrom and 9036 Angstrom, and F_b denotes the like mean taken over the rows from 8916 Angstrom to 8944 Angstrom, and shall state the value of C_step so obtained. -2.0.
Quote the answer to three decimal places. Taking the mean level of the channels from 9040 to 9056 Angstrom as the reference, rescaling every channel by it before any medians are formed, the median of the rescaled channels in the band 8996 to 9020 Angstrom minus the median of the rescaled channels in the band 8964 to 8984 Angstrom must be 0.077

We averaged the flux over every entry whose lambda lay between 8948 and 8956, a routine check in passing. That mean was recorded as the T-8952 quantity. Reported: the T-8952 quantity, 14.7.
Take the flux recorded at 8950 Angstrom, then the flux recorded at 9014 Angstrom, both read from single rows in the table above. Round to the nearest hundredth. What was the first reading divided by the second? 1.11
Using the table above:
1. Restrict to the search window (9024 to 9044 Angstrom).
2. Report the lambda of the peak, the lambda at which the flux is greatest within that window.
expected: 9030 Angstrom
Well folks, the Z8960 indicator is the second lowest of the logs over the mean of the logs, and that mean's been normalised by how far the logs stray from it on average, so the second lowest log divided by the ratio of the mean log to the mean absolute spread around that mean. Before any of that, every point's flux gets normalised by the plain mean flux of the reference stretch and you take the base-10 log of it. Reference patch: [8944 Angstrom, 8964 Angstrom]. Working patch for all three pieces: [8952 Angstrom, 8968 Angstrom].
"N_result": -0.18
